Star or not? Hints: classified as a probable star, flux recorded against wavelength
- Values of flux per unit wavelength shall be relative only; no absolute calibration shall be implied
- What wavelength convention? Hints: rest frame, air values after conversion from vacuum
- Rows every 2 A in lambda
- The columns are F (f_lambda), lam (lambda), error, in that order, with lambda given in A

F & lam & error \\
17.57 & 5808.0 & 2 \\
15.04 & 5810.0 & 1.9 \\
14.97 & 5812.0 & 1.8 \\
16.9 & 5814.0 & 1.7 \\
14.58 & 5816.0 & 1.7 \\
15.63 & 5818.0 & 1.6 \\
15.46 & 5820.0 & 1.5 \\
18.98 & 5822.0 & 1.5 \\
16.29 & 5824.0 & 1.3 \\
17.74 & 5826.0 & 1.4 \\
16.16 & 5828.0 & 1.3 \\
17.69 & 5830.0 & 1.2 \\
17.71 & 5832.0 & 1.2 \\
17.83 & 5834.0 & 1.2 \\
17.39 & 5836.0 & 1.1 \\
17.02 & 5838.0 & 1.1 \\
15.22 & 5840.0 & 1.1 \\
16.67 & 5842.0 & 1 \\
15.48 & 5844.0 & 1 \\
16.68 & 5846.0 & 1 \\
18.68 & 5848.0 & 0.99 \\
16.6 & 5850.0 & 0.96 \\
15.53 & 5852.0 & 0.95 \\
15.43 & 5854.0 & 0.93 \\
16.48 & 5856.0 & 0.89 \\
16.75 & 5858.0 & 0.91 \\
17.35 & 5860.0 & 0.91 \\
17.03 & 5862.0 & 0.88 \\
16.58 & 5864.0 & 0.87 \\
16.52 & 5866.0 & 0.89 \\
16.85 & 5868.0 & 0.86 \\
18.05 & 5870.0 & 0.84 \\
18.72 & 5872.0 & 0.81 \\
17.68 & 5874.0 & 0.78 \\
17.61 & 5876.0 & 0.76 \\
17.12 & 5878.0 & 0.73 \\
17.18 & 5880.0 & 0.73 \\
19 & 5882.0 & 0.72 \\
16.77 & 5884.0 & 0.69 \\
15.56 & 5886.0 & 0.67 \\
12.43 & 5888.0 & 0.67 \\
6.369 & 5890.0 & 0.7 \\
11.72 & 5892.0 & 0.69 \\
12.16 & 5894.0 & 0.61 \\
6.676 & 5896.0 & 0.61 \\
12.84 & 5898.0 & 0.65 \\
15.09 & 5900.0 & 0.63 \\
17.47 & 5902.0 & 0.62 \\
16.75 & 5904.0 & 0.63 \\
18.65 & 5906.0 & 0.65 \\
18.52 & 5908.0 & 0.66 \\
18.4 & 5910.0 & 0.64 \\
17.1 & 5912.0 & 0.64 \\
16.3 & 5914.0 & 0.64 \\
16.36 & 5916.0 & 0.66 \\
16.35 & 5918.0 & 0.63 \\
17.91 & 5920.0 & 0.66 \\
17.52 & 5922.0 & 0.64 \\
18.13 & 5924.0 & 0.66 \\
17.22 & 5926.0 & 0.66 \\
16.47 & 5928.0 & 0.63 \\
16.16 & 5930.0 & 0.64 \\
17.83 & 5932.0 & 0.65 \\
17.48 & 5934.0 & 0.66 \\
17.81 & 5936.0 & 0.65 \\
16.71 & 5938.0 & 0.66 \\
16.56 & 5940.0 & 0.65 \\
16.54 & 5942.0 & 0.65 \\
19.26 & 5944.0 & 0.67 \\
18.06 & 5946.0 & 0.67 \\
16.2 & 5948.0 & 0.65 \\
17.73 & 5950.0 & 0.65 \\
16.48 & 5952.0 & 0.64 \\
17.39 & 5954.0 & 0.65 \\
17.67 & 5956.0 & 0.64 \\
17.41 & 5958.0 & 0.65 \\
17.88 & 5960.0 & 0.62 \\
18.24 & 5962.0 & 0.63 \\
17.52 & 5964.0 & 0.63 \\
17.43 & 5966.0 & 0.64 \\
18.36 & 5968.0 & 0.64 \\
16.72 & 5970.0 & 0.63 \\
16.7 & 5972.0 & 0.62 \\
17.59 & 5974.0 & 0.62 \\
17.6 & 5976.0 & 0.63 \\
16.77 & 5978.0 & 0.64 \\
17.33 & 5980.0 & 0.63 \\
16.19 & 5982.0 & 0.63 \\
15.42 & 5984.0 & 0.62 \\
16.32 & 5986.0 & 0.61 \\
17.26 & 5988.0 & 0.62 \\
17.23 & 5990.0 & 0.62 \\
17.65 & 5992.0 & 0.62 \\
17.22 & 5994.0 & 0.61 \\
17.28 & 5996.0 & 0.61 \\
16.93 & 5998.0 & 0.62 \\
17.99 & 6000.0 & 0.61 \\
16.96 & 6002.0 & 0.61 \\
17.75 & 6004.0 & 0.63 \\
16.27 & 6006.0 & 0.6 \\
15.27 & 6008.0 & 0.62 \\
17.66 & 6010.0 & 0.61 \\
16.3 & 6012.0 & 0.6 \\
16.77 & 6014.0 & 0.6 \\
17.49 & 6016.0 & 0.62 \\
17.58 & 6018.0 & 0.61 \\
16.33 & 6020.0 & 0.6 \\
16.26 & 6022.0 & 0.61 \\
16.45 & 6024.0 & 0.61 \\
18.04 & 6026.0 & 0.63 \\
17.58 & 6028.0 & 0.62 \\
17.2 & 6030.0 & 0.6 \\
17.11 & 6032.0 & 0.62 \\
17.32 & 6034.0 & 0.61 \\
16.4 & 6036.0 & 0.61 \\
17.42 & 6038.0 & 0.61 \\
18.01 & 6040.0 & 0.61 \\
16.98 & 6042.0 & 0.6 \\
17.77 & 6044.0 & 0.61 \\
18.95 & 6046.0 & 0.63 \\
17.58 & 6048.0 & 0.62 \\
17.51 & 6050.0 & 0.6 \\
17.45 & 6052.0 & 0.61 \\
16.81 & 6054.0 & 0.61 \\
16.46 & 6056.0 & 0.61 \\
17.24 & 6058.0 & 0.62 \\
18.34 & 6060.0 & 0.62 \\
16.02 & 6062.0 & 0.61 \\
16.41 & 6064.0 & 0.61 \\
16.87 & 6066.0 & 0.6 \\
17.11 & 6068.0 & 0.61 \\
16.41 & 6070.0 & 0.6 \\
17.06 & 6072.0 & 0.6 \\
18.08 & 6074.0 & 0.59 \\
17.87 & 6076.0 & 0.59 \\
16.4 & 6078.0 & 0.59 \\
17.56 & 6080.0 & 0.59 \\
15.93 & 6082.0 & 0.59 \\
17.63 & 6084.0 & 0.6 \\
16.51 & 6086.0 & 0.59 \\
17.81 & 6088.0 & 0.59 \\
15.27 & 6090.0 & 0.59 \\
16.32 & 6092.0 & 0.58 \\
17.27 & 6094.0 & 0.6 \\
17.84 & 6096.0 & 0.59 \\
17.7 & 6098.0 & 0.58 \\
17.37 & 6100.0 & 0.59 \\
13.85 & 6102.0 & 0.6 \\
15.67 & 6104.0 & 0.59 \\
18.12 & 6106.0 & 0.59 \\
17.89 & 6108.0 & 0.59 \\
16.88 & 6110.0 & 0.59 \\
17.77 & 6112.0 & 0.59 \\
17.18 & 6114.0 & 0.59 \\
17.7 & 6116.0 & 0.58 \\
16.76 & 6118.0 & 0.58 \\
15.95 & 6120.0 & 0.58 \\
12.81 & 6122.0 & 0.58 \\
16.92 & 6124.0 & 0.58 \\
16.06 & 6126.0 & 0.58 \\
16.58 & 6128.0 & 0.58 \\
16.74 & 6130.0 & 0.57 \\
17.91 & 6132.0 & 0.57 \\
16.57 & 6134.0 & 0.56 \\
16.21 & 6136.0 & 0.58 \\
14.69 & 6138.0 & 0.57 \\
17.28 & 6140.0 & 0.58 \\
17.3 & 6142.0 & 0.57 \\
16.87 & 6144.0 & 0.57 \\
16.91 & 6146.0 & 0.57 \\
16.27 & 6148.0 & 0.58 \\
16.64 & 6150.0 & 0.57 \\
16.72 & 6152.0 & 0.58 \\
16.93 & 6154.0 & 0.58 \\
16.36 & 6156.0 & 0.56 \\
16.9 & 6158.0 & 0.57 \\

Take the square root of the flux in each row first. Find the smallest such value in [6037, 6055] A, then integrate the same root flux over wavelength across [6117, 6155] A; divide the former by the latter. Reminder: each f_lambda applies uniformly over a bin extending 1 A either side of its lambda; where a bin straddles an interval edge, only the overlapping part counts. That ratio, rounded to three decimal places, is 0.027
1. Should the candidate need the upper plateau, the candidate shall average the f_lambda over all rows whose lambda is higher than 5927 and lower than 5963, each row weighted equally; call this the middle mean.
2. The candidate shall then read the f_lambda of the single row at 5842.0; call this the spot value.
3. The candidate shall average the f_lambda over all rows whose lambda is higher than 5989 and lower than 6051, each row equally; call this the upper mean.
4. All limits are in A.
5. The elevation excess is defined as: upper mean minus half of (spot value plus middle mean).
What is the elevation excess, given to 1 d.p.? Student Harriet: 0.2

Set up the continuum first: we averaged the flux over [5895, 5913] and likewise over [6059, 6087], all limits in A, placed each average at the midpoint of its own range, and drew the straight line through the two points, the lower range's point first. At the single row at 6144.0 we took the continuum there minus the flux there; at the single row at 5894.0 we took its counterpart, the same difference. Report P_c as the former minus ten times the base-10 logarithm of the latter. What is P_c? -5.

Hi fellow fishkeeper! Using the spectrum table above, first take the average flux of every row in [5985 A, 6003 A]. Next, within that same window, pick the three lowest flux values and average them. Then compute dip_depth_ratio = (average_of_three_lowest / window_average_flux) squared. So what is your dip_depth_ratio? 0.946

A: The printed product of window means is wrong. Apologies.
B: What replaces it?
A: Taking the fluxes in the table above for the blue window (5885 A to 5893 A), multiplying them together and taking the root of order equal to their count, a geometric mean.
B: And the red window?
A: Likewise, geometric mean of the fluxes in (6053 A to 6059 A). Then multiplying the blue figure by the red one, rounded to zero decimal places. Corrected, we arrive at 185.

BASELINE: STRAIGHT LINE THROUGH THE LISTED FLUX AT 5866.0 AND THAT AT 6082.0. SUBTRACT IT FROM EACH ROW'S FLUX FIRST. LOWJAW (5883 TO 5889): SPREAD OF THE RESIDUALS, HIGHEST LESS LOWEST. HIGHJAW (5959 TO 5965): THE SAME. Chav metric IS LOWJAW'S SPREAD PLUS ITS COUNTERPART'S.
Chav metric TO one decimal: 5.0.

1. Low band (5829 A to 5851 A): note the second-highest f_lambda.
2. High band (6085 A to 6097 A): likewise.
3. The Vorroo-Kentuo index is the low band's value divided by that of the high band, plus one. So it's 2.00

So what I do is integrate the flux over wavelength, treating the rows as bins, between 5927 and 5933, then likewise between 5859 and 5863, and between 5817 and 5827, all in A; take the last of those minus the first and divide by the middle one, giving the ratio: 1.0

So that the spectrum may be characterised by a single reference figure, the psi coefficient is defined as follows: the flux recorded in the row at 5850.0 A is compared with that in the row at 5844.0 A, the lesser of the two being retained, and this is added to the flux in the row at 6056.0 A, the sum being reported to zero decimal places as 32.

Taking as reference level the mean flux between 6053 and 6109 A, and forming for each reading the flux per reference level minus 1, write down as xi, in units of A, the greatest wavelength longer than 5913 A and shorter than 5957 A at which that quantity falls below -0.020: 5952.0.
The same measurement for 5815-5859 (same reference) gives 5856.0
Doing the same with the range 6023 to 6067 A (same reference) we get 6064.0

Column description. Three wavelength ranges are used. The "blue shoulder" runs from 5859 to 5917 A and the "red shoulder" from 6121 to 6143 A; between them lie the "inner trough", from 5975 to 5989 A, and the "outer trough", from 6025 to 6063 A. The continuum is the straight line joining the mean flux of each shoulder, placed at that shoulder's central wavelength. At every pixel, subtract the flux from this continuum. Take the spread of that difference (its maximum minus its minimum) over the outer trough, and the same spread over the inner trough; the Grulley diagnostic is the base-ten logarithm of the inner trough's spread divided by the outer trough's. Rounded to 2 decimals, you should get -0.13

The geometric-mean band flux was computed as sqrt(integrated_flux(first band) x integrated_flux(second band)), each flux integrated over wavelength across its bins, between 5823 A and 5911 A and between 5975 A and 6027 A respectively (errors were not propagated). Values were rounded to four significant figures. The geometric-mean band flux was 1119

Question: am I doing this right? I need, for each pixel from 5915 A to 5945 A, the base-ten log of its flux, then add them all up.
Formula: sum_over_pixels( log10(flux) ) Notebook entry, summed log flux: 18.5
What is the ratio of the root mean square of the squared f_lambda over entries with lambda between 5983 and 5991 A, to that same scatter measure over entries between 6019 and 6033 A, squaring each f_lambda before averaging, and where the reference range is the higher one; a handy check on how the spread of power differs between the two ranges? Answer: 0.951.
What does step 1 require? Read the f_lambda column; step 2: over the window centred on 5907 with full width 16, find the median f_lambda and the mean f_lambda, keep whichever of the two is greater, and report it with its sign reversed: -17.3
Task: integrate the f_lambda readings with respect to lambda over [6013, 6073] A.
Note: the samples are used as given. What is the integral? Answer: 1030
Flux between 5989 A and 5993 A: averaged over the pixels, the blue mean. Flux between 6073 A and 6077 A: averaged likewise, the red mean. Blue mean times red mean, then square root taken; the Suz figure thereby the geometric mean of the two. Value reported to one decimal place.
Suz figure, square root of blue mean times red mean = 17.7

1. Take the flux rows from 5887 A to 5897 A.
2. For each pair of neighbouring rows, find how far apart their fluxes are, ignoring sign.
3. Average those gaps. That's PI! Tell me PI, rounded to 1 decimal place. 4.3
